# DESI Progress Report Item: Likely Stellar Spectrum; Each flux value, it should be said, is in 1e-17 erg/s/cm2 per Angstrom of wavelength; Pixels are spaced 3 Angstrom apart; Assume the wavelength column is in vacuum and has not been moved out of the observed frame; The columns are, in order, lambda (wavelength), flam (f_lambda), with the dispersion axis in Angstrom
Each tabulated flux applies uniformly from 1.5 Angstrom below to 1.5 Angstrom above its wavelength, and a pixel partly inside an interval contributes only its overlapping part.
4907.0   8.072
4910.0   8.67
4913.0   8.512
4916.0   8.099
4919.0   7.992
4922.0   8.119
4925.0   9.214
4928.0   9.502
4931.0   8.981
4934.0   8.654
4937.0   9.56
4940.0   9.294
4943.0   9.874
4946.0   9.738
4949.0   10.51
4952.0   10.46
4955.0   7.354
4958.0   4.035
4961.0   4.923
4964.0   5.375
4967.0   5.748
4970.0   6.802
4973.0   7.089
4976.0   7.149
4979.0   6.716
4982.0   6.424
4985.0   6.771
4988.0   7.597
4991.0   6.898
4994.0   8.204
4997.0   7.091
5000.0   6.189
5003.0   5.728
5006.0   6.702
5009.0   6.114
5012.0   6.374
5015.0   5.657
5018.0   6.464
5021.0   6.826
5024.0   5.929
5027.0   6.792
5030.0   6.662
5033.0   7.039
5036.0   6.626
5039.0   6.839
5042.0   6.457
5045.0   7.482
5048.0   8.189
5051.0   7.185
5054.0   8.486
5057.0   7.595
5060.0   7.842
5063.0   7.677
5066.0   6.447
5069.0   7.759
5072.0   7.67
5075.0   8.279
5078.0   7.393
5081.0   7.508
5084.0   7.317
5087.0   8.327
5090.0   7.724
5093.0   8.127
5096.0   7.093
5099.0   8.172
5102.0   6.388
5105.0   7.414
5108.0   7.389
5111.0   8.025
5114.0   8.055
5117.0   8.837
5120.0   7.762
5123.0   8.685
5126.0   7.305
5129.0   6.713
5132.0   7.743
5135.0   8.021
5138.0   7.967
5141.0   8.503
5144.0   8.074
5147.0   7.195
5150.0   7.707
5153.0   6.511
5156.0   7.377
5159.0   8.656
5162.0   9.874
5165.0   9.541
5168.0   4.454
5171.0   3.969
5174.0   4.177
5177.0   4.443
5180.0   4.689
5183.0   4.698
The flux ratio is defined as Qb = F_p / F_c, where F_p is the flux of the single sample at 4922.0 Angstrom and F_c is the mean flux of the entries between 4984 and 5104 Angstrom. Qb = 1.14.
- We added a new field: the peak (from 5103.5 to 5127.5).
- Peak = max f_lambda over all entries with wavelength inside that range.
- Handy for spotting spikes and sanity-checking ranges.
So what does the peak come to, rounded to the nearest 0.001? 8.837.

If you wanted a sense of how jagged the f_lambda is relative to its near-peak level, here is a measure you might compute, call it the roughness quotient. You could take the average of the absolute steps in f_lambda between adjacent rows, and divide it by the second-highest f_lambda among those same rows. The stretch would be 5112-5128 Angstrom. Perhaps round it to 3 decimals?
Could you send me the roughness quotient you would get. 0.120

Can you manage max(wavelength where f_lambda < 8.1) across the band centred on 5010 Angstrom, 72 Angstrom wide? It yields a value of 5045.0 Angstrom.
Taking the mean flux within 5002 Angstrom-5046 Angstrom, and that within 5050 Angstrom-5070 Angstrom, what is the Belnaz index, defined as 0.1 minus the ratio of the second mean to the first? -1.06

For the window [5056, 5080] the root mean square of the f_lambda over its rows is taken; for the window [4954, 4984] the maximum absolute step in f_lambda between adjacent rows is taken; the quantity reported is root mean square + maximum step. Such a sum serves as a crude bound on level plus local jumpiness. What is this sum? 10.9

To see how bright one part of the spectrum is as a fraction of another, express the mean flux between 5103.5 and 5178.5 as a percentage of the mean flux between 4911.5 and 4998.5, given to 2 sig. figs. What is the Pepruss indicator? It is 94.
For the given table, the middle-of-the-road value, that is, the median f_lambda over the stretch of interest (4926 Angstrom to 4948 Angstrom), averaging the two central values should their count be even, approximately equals 9.50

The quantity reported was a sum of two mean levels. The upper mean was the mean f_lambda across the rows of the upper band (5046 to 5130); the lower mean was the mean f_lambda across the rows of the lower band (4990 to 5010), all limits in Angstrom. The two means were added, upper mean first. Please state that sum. 14.4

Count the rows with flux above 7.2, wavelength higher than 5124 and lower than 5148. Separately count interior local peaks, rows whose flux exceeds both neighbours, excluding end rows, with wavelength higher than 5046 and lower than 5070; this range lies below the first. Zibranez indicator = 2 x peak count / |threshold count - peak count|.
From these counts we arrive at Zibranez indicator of 1.0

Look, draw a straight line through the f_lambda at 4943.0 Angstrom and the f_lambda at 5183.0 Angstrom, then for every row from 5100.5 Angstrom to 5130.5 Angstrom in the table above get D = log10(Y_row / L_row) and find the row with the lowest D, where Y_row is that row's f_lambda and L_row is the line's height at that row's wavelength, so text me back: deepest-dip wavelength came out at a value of 5102.0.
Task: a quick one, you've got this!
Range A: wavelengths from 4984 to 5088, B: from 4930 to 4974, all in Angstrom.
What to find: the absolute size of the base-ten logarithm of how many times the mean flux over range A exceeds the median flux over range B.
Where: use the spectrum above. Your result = 0.087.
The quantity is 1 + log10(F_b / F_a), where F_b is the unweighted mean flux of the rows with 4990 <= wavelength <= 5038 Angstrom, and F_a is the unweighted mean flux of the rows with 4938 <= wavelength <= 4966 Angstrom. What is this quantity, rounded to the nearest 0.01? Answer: 0.92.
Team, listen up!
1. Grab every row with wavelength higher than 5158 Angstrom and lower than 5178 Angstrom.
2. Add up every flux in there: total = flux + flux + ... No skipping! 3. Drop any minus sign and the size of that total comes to 45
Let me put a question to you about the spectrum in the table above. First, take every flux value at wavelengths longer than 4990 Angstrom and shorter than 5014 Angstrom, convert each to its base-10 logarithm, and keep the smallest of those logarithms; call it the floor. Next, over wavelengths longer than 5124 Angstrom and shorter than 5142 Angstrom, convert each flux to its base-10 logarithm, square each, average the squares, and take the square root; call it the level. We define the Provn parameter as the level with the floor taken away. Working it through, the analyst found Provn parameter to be 0.13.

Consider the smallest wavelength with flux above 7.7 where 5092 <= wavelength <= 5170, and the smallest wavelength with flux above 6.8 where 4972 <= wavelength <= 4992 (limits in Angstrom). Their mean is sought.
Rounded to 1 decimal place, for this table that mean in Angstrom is 5033.0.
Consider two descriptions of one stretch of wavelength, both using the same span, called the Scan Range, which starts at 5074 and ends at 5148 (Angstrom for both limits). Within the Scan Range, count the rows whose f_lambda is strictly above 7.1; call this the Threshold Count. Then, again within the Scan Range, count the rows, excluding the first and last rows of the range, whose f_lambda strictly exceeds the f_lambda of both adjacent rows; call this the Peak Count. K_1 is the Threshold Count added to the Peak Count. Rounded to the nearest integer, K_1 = 31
